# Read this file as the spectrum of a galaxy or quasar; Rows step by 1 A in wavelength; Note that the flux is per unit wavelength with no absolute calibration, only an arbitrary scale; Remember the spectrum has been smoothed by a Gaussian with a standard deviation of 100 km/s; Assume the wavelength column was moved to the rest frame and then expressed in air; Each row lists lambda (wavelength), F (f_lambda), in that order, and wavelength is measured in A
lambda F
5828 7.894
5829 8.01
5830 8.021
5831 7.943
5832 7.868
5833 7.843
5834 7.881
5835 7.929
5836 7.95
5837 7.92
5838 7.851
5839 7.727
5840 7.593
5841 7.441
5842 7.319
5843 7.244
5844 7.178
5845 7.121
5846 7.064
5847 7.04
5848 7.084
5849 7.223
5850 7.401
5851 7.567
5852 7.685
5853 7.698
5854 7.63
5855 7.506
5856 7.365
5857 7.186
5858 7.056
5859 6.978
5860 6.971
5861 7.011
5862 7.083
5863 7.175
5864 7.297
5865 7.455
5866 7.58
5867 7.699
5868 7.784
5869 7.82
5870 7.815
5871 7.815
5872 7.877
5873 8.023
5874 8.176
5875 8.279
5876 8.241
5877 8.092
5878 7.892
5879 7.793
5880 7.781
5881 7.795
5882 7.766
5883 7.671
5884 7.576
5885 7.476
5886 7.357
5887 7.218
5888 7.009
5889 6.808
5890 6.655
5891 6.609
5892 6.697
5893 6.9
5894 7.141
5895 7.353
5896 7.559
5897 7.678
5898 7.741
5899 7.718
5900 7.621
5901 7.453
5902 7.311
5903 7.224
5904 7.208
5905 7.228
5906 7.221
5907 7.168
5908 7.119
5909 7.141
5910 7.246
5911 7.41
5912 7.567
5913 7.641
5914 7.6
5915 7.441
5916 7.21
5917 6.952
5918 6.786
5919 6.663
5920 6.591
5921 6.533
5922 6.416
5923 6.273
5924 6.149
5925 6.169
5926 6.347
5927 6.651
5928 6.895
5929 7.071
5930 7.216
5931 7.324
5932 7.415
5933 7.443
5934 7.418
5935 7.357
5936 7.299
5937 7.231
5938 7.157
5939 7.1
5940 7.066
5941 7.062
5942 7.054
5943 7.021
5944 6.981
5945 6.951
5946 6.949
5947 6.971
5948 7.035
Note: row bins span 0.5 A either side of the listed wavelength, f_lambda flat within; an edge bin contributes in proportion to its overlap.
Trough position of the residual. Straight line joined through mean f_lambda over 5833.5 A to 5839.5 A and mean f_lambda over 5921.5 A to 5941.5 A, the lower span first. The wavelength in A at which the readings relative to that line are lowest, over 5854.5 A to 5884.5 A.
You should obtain 5859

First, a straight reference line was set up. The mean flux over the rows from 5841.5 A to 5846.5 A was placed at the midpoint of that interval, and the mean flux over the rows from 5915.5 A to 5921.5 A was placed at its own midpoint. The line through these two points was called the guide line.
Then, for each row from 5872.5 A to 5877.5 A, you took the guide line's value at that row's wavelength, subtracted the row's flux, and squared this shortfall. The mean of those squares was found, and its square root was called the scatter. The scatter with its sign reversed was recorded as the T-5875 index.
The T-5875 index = -1.1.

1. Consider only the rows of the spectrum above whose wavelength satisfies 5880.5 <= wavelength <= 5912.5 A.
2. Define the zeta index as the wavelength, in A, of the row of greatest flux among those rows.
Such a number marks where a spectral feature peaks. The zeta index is 5881 A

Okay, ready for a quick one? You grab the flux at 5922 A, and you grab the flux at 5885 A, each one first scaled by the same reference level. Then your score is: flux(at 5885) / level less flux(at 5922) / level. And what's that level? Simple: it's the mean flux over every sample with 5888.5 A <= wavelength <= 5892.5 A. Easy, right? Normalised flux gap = 0.16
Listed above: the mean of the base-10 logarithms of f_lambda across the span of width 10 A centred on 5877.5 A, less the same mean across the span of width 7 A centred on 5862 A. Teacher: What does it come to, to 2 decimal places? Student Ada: 0.05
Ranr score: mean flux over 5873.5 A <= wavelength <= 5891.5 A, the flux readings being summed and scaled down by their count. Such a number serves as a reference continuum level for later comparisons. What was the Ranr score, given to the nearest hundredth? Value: 7.57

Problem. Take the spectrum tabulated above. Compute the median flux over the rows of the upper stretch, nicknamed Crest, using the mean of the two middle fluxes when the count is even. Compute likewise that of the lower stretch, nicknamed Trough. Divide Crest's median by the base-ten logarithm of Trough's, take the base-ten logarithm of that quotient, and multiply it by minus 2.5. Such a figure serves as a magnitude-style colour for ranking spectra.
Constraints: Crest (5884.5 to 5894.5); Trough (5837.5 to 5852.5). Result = -2.26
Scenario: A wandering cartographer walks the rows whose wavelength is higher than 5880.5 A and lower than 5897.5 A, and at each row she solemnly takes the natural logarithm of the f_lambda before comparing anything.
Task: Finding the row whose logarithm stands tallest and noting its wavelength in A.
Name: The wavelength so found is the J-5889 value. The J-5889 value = 5881 A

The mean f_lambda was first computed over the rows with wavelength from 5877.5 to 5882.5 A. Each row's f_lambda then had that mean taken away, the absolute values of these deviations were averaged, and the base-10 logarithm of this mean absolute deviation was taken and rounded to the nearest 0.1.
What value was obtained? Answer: -1.5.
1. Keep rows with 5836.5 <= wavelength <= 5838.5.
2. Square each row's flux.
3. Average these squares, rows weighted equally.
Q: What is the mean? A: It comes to 62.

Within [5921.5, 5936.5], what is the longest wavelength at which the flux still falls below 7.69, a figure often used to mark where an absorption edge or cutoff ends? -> 5936 A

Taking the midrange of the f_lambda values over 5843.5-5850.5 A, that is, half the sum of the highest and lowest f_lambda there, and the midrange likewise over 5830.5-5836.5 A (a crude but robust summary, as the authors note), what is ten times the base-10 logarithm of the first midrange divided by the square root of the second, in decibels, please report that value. 4.10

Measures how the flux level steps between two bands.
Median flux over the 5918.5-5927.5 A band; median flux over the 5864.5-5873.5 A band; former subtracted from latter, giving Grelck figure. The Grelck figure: 1.4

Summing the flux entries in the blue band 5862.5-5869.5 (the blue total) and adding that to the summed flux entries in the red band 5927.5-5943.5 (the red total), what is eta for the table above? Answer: 168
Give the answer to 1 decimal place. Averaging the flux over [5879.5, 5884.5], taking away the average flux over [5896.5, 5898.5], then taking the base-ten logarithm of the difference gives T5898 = -2.1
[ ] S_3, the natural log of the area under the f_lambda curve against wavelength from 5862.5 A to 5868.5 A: 3.81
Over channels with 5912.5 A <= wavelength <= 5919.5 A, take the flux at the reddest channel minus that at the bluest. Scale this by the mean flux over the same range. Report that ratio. -0.14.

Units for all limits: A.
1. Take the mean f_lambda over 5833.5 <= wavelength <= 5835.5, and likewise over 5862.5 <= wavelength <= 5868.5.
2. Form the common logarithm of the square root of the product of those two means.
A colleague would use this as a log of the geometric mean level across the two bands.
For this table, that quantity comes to 0.886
